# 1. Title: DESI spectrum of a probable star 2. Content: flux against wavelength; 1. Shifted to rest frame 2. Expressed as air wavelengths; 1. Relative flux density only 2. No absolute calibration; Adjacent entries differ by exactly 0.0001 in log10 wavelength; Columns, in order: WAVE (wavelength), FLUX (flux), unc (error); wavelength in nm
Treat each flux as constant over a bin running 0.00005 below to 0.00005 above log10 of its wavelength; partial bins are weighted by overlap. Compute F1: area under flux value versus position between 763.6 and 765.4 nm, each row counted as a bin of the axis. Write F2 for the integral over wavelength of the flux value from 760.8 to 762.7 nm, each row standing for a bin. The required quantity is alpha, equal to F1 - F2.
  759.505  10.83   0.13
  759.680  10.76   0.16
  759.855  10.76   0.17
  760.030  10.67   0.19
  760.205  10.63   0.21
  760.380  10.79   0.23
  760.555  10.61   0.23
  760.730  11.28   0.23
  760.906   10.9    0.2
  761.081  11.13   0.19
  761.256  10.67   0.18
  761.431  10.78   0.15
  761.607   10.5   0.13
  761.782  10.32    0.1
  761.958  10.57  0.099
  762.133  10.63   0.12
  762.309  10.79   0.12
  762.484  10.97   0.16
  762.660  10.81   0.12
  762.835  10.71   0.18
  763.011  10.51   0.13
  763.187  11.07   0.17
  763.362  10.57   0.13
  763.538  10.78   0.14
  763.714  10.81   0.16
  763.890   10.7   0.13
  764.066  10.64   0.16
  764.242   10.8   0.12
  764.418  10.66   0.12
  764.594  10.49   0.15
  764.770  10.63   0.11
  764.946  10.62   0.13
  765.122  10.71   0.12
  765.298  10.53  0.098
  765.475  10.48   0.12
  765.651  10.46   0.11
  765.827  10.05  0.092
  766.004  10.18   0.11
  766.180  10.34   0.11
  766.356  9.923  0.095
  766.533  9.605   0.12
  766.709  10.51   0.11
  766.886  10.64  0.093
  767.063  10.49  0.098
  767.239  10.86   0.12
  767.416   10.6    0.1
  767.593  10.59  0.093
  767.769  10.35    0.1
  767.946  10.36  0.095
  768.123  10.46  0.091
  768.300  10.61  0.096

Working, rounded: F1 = 19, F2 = 20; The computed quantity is -1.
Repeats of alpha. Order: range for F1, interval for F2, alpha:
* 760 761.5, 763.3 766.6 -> -18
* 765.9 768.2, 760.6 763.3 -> -5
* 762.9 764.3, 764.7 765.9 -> 2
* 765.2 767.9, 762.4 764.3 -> 8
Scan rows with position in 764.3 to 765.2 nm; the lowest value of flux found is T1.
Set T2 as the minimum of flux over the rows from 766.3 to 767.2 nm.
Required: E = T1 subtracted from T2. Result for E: -0.9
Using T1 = 10.49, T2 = 9.605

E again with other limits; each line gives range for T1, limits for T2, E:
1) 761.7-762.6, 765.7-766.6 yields -0.7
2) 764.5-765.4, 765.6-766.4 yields -0.6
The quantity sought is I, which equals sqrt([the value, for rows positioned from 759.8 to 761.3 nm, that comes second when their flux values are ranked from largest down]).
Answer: 3.34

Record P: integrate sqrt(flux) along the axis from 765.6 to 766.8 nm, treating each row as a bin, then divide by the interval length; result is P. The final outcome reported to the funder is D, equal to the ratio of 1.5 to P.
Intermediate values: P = 3.18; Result 0.471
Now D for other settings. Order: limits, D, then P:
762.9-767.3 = 0.463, 3.24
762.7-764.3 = 0.458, 3.28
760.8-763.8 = 0.458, 3.28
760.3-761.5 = 0.455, 3.30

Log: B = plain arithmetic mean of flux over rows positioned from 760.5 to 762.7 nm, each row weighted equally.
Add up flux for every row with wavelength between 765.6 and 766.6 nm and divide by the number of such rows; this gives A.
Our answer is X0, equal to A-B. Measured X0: -0.7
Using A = 10.1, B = 10.8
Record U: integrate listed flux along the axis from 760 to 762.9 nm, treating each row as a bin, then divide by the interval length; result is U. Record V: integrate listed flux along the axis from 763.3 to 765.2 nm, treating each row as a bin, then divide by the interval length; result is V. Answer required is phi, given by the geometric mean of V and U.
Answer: 10.7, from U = 10.8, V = 10.7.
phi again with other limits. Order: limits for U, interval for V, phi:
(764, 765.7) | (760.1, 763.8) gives 10.7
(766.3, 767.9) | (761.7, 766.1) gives 10.5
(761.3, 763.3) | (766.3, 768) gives 10.5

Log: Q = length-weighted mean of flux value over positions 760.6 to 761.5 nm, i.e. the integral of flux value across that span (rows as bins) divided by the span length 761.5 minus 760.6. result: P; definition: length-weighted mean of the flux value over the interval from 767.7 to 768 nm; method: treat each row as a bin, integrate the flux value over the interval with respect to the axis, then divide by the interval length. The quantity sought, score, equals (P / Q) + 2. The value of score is 2.95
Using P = 10.35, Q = 10.94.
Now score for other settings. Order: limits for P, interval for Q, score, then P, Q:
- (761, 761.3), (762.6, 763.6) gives 3.02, 10.94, 10.74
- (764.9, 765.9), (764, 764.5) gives 2.98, 10.48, 10.70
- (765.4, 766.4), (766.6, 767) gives 2.98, 10.26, 10.51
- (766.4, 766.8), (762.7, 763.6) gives 2.93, 10.04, 10.74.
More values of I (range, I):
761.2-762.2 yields 3.27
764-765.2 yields 3.27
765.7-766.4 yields 3.19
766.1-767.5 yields 3.26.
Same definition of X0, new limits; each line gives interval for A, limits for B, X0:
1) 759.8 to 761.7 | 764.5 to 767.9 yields 0.4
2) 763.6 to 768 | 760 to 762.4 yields -0.3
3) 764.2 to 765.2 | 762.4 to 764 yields -0.1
